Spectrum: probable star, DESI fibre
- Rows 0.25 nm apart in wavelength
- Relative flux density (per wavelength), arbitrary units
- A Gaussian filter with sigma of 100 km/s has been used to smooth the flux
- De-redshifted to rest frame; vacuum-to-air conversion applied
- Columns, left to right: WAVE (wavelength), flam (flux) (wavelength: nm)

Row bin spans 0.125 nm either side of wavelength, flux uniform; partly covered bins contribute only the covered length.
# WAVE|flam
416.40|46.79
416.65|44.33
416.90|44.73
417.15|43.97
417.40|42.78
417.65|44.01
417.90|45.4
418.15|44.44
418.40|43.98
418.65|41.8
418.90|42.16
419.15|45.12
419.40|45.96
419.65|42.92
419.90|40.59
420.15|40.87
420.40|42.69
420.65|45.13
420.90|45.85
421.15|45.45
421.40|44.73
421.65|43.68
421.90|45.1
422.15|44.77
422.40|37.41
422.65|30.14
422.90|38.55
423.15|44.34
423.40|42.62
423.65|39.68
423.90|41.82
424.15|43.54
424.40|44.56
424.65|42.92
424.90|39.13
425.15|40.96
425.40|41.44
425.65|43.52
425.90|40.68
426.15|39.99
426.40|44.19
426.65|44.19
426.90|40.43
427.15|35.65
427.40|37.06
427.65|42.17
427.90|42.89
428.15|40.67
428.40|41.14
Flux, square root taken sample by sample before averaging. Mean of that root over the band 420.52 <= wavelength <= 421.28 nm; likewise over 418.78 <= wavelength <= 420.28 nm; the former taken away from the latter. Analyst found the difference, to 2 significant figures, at -0.19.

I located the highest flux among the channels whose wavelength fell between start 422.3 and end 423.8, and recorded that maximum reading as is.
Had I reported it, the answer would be 44.34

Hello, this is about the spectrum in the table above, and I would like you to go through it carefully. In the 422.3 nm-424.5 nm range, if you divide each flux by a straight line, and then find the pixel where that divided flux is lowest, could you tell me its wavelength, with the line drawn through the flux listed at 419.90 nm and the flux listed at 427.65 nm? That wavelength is 422.65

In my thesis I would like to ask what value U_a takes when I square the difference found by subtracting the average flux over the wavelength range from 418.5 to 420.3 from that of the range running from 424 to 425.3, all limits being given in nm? 0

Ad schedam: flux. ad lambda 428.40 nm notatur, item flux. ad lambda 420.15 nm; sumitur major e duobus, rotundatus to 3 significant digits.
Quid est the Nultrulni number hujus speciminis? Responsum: 41.1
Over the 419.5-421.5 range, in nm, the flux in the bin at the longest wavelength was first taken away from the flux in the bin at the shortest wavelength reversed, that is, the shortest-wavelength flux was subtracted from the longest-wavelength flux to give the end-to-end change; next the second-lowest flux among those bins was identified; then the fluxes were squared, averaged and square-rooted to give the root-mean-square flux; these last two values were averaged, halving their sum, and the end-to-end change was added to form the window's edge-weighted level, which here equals 44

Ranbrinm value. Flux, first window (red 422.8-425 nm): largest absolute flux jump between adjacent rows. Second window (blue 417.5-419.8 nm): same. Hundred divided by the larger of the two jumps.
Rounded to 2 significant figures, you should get 17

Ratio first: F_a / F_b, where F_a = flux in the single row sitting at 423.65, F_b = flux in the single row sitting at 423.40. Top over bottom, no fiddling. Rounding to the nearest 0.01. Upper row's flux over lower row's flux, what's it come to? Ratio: 0.93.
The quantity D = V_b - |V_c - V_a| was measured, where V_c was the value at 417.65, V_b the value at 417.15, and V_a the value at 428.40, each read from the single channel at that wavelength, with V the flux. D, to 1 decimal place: 41.1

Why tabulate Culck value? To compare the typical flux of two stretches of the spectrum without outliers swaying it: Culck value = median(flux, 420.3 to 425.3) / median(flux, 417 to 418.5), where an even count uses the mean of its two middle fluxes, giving 0.98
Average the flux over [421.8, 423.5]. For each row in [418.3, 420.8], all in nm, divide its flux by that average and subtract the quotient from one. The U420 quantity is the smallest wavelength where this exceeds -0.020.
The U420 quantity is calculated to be 419.90 nm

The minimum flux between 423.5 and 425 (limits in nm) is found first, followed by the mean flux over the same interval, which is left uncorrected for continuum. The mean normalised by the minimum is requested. 1.07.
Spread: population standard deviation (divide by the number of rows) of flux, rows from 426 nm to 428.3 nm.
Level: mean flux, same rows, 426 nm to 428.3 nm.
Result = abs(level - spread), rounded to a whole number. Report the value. 38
